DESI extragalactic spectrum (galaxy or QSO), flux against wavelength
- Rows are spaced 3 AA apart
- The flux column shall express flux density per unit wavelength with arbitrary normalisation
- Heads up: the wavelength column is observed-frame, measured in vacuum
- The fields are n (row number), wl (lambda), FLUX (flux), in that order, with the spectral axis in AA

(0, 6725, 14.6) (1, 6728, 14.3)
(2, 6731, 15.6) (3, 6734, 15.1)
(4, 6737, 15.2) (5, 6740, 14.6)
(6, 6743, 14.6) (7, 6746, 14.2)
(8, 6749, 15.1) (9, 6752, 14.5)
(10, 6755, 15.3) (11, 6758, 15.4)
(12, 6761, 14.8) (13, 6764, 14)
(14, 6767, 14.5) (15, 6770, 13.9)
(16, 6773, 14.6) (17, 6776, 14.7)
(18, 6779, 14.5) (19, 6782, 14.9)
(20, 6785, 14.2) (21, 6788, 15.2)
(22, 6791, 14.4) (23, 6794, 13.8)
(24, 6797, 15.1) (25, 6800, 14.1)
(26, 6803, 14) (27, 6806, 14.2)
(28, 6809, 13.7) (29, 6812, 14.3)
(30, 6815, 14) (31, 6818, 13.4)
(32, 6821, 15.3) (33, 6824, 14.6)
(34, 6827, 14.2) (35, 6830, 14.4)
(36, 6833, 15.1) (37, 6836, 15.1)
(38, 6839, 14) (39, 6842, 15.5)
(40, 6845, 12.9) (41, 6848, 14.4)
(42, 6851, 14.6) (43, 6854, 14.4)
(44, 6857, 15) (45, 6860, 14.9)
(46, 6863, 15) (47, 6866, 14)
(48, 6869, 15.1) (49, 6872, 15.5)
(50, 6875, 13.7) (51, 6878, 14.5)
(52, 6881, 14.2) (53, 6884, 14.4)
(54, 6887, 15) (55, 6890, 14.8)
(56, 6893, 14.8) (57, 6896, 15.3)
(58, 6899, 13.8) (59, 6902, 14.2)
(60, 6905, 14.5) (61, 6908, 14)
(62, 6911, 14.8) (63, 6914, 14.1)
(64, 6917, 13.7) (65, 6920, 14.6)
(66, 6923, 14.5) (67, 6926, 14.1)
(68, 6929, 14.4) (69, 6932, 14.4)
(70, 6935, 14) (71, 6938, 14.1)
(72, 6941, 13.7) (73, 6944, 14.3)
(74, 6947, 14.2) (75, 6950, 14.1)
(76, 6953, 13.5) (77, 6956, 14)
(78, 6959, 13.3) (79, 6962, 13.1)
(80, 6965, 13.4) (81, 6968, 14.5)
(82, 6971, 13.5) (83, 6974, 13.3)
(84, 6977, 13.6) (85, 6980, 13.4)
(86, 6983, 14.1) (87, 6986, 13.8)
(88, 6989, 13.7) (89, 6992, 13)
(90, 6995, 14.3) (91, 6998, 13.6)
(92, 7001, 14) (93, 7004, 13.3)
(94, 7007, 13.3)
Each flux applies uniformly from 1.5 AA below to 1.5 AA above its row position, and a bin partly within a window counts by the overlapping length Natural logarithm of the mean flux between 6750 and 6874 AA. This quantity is 2.68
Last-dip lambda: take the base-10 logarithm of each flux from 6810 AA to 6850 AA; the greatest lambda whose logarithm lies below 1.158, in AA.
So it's 6845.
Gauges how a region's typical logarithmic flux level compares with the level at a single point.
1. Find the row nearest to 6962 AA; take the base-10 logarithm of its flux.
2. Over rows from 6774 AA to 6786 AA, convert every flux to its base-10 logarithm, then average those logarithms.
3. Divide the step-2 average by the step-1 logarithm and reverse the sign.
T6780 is -1.04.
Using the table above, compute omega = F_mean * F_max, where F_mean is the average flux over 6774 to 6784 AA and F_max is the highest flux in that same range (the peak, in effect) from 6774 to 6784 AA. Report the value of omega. 219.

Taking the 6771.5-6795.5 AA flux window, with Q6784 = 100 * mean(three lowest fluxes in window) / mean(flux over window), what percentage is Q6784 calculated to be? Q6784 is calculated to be 97.2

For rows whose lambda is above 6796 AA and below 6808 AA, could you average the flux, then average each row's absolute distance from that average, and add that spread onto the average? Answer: 14.7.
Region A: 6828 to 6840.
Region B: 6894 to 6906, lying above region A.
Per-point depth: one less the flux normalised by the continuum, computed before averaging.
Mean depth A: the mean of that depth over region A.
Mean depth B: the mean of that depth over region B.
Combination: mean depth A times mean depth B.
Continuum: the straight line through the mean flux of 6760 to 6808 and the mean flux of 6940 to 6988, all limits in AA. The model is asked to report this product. 0.0010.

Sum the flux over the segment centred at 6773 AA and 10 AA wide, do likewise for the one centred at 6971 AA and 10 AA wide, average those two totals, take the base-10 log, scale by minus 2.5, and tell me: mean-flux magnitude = -4.06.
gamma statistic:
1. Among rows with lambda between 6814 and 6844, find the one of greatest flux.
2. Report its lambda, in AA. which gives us 6842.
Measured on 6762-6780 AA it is 6776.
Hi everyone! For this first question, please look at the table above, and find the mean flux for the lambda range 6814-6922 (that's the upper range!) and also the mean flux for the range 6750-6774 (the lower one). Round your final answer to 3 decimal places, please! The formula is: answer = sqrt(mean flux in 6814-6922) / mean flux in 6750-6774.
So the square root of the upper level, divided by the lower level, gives 0.260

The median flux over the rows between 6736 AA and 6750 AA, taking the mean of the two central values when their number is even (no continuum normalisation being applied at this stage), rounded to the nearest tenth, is 14.6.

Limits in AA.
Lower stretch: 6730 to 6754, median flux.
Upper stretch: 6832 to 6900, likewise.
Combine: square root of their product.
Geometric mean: 14.8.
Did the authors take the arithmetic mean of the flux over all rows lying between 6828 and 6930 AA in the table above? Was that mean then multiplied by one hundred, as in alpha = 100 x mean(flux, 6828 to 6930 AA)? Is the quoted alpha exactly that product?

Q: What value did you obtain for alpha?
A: 1451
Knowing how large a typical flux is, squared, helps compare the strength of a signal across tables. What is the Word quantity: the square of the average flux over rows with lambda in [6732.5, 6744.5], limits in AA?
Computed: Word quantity 221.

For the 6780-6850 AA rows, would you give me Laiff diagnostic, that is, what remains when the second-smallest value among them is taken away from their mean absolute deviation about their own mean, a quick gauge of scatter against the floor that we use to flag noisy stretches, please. -12.9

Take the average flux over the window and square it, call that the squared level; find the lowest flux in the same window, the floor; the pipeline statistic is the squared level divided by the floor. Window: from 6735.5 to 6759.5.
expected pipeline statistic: 15.6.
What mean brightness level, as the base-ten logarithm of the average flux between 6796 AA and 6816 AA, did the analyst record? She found 1.15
